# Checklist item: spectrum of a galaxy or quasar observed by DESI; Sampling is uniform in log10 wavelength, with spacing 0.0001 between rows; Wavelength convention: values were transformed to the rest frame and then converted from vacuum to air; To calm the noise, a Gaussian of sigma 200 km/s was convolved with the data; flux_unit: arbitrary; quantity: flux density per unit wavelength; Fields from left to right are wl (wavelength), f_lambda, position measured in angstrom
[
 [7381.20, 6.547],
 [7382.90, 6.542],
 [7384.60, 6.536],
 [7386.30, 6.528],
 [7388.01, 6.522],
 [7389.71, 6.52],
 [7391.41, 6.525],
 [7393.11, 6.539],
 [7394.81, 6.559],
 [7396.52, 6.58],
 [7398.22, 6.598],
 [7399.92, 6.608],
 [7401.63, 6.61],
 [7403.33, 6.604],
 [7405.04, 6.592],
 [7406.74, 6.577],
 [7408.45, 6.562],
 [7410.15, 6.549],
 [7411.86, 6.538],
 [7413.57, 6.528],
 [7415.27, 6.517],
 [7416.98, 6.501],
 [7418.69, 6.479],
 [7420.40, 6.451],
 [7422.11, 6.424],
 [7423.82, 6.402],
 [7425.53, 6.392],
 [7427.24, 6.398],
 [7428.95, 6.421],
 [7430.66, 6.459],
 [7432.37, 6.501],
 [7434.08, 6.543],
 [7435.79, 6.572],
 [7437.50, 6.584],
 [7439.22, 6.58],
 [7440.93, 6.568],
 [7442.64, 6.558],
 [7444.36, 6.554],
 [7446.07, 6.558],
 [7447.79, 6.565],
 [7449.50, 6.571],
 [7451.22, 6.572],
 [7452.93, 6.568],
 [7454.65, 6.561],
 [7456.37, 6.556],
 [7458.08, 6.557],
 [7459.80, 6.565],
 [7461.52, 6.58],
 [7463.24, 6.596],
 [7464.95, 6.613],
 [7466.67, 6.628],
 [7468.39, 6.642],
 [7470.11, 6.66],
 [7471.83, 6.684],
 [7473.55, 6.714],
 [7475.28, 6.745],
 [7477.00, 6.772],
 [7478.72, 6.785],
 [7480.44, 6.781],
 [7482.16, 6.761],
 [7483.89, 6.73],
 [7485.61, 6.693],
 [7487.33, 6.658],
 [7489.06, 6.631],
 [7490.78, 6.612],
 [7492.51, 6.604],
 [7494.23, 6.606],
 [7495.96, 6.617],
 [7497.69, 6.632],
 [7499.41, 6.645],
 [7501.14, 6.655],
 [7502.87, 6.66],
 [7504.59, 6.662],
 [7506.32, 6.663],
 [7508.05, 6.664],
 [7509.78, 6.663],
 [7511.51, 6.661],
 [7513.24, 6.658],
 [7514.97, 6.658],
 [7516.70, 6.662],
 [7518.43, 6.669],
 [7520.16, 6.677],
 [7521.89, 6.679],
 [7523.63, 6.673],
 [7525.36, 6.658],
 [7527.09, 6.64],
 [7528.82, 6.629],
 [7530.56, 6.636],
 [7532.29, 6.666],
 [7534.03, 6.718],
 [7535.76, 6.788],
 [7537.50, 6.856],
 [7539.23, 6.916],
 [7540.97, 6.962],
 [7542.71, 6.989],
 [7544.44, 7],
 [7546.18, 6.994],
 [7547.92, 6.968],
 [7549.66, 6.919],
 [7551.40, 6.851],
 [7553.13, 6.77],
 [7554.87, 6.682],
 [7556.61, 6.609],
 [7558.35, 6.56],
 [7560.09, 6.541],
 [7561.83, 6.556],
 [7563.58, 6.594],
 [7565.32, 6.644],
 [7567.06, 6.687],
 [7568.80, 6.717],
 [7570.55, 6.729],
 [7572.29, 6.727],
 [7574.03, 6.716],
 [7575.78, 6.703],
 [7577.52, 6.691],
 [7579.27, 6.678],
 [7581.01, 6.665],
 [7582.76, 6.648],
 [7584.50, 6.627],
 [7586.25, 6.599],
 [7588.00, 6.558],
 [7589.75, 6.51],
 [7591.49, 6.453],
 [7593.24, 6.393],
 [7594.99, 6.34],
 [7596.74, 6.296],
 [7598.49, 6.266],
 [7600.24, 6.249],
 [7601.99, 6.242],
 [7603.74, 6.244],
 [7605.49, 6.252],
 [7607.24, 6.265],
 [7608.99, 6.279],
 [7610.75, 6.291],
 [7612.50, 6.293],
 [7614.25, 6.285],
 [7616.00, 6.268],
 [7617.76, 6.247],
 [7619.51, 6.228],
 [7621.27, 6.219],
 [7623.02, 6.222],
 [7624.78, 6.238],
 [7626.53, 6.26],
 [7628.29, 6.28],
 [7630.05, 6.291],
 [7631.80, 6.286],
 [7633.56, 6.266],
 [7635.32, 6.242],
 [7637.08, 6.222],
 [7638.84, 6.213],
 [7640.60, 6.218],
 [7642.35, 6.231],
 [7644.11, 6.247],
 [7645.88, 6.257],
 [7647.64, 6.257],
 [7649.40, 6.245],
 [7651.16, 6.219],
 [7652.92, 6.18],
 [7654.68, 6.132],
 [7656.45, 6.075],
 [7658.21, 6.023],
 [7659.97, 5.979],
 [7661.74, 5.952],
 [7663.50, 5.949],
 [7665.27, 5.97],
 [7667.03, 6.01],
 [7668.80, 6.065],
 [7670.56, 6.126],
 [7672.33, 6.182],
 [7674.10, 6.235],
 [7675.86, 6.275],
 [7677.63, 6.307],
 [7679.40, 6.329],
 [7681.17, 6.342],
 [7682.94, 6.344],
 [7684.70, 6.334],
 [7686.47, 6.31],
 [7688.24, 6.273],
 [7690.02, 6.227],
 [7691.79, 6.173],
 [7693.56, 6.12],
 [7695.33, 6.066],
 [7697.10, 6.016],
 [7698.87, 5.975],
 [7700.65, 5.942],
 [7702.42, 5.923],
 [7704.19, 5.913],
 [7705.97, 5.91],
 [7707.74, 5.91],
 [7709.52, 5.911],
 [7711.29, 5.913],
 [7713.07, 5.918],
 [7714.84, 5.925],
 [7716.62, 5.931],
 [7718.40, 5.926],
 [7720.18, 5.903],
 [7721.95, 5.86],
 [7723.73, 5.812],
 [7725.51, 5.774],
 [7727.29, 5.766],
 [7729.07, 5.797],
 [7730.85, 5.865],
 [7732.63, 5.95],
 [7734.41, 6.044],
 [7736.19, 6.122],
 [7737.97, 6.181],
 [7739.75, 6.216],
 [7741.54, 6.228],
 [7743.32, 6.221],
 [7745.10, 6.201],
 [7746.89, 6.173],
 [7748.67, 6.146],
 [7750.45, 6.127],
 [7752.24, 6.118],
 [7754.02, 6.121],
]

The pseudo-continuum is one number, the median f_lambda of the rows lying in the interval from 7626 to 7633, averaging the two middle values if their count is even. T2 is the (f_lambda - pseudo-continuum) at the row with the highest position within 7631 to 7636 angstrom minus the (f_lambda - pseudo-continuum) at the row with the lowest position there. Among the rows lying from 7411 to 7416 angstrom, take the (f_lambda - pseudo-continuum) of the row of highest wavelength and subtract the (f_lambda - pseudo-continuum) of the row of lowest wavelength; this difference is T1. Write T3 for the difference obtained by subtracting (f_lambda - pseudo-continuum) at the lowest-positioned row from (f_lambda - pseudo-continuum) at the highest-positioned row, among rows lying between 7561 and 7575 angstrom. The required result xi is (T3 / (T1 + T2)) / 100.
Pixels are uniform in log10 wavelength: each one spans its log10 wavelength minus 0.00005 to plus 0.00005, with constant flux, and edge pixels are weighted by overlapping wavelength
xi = -0.025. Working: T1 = -0.02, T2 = -0.044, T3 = 0.16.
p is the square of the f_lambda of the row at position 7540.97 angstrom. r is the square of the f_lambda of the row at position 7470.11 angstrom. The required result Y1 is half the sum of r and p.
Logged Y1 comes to 46.4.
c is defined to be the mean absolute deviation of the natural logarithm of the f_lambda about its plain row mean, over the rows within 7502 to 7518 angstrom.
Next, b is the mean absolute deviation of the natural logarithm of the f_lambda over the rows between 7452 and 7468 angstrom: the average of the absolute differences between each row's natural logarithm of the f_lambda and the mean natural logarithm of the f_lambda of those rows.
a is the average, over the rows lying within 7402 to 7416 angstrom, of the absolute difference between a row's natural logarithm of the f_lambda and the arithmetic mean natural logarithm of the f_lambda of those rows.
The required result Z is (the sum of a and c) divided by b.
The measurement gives 1.3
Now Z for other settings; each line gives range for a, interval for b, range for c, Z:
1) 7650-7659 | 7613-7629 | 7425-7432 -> 4.0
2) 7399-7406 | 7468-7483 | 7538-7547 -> 0.7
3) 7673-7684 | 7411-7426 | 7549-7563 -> 3.2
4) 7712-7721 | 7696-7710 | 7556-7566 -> 1.2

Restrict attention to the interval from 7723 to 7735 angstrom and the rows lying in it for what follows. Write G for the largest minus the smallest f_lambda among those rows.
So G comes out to 0.28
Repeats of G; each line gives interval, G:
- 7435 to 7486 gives 0.23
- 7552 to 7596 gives 0.43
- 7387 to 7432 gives 0.22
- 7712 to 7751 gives 0.46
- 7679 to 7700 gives 0.37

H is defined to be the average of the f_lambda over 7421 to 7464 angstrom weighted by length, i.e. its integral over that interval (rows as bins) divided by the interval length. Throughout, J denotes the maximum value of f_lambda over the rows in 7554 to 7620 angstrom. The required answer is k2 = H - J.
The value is -0.2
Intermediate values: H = 6.53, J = 6.729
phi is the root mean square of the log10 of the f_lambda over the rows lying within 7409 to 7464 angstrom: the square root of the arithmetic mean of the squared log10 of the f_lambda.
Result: 0.81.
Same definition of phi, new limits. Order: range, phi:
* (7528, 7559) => 0.83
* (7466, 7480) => 0.83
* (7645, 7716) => 0.79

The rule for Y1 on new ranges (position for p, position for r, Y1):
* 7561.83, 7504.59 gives 43.7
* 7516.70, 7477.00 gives 45.1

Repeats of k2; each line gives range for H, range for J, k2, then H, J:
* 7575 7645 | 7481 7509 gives -0.4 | 6.35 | 6.761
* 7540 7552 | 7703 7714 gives 1.0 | 6.95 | 5.918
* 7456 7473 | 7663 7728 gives 0.3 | 6.61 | 6.344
